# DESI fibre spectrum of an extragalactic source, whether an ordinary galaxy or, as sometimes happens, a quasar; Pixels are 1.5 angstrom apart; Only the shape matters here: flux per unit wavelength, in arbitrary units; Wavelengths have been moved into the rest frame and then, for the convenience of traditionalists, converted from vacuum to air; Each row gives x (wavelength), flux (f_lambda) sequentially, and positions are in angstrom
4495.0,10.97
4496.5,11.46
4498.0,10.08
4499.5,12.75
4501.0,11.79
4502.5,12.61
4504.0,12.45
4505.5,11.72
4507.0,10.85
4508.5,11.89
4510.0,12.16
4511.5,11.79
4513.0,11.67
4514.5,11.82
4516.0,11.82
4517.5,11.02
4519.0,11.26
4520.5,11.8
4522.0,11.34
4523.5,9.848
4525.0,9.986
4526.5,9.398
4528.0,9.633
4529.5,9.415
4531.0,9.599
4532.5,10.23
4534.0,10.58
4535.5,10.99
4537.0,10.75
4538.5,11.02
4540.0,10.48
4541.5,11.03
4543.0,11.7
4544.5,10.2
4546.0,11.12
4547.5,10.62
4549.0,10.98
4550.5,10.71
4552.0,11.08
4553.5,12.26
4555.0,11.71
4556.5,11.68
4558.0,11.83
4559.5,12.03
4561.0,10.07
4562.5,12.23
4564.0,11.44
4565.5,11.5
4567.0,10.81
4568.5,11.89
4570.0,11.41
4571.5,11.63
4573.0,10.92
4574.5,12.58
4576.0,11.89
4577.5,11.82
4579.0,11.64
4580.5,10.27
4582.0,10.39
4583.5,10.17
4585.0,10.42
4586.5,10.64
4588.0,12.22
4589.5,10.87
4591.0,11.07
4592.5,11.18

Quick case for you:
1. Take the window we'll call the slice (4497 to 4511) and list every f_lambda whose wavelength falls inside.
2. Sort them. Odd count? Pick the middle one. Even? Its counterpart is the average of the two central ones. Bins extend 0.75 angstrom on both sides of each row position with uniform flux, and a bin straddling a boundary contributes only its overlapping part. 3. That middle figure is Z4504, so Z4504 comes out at 11.9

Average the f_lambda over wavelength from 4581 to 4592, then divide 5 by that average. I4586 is 0.462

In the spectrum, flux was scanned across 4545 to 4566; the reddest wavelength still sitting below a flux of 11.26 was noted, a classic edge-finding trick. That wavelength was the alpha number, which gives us 4561.0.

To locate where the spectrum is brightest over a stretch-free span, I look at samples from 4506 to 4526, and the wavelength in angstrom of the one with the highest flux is 4510.0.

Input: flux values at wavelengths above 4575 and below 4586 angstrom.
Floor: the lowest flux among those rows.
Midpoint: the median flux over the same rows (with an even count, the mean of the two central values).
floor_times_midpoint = 106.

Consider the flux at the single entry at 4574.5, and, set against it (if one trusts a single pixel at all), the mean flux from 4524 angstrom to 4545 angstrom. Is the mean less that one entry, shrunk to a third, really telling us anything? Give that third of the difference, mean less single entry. -0.74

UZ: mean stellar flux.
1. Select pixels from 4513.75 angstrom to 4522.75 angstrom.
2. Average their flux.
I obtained 11.5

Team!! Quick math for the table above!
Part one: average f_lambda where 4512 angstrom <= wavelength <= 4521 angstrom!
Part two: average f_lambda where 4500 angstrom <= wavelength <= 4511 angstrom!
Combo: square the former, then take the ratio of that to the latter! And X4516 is 11.2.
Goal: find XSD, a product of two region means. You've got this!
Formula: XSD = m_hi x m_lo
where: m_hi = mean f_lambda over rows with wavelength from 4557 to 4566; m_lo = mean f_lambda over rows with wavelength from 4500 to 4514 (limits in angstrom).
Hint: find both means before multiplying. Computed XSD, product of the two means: 137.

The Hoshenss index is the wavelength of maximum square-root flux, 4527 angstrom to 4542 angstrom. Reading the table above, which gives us 4541.5 angstrom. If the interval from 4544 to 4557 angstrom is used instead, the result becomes 4553.5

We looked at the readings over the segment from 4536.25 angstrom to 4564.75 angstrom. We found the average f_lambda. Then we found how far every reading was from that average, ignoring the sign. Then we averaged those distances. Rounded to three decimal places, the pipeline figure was 0.550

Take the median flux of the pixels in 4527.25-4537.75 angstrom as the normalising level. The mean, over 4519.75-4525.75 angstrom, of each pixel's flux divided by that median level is 1.05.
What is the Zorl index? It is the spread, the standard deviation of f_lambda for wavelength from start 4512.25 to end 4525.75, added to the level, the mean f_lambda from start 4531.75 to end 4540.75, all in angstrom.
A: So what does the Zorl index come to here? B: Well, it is 11.4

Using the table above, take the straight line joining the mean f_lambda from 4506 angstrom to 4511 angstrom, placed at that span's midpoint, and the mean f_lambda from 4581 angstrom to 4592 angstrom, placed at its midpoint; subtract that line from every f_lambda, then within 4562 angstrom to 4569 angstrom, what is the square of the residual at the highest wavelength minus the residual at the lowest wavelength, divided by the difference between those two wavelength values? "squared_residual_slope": 0.002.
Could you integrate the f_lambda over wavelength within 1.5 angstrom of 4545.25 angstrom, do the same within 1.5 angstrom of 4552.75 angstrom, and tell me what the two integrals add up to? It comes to 67.0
